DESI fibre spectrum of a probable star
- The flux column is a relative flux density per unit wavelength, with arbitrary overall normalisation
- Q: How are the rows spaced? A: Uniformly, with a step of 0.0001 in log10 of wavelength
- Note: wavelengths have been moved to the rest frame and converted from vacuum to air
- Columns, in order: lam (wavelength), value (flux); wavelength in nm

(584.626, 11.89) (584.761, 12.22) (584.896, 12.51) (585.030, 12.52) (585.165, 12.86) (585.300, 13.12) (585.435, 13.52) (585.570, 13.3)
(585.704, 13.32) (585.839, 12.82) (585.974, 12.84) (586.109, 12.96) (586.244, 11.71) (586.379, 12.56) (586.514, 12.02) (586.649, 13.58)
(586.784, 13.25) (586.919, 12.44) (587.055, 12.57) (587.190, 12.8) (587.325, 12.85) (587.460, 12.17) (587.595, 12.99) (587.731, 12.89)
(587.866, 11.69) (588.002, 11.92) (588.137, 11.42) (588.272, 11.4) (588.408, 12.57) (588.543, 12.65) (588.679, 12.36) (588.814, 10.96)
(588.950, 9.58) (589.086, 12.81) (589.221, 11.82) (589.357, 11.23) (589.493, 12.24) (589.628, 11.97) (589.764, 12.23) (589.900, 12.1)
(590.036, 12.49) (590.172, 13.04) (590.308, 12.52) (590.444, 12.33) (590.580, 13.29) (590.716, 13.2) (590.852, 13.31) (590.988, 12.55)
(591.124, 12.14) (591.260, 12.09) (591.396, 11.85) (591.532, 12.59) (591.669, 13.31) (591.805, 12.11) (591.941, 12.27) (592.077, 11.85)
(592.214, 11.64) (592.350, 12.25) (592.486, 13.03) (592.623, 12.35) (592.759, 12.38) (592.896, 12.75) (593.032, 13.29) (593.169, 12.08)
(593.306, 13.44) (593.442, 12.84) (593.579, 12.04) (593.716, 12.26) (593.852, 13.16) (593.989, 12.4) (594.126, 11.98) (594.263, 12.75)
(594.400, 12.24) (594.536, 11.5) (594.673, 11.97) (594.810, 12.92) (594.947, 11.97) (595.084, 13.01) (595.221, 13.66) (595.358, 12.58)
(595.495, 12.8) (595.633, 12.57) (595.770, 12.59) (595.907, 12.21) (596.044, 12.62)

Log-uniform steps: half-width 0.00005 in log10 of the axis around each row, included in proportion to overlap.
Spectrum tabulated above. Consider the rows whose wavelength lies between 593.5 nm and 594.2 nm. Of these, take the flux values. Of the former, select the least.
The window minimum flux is 11.98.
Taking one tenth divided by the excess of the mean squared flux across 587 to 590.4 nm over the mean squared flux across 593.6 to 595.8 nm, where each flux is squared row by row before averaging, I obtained -0.011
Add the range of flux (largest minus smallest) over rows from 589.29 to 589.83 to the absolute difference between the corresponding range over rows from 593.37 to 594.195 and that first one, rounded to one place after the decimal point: 1.2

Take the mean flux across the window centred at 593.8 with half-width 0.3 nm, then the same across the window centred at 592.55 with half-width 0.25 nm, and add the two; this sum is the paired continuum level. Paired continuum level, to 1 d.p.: 25.0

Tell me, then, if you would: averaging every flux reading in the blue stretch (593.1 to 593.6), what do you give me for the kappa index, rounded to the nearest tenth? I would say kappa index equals 12.6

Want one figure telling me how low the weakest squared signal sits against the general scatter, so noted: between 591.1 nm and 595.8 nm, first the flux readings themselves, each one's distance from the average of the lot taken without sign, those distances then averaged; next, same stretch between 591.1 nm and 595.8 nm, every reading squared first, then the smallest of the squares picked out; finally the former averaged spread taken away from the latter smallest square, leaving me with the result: 132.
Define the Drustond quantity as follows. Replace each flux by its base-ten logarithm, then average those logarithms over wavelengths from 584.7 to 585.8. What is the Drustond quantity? 1.11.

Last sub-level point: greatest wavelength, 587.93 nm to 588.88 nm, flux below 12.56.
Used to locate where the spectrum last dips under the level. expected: 588.814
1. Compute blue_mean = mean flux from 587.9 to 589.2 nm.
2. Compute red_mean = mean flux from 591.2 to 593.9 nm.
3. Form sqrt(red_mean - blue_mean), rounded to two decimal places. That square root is 0.86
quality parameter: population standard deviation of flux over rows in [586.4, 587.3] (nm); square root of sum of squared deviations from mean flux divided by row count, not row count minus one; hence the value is 0.52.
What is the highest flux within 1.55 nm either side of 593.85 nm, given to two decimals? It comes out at 13.66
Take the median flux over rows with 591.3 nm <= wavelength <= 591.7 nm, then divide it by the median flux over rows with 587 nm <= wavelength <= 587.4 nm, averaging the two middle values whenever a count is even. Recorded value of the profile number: 0.98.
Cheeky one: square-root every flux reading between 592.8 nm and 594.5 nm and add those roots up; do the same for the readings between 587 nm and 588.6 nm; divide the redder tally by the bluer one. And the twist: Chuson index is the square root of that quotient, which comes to 1.006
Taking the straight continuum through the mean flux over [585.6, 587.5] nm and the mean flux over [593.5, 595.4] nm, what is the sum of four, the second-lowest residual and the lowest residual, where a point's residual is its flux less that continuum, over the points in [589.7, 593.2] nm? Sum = 2.4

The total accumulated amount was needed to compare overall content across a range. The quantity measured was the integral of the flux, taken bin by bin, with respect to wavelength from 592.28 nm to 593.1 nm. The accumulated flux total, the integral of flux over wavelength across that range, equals 10.4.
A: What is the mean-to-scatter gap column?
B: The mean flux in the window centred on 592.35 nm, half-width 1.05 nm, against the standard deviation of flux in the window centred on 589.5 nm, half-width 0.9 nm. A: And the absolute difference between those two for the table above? 11.6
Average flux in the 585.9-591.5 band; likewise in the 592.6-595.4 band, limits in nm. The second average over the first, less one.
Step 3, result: 0.018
